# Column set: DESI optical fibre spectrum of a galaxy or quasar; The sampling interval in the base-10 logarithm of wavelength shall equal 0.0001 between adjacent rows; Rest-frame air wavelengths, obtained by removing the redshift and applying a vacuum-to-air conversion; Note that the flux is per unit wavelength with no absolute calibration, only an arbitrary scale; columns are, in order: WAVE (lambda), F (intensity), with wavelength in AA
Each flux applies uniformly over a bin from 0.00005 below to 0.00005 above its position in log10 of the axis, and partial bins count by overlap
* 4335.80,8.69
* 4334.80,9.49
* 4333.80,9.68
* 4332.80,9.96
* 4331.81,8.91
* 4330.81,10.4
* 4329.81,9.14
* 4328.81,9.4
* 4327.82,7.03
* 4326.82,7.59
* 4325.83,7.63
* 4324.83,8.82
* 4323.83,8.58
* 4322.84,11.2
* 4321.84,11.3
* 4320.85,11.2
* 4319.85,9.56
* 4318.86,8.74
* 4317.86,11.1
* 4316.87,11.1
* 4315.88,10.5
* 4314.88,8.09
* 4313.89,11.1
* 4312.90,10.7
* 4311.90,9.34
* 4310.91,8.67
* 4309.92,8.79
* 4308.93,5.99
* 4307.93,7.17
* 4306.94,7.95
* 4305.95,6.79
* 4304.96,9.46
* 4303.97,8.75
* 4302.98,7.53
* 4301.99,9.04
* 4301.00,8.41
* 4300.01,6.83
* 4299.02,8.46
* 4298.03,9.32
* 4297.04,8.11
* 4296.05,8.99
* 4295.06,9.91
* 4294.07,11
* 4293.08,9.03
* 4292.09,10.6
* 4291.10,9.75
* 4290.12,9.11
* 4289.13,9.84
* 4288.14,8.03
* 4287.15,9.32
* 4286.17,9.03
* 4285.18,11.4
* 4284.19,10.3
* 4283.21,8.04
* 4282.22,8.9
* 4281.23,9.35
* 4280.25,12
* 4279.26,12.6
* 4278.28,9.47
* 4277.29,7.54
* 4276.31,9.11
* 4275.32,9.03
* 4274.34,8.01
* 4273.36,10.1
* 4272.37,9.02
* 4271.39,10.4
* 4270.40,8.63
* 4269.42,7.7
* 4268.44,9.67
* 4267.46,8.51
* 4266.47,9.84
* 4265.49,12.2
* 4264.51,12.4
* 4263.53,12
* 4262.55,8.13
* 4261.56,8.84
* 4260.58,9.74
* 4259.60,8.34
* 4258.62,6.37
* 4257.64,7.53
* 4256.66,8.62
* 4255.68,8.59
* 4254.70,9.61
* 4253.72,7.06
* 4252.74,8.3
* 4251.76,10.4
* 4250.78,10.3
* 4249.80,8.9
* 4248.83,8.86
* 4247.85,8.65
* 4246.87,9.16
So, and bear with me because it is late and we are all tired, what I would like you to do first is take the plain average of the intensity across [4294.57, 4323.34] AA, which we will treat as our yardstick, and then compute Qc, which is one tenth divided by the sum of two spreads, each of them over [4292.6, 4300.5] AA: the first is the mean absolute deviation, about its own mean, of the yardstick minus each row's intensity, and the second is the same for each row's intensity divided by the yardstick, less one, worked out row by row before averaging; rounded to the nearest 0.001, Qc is 0.104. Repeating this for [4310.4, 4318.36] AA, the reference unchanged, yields 0.087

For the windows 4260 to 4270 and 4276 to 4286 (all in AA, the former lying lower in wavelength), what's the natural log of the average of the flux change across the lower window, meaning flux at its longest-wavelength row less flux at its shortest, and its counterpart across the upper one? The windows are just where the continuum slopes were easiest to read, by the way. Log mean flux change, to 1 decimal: -2.1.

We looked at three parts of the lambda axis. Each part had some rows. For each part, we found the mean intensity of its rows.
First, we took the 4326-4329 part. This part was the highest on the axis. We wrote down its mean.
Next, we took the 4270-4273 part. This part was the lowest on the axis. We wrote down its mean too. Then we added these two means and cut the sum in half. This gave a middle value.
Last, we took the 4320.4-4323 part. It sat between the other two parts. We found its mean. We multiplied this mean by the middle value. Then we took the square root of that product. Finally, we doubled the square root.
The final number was 19.7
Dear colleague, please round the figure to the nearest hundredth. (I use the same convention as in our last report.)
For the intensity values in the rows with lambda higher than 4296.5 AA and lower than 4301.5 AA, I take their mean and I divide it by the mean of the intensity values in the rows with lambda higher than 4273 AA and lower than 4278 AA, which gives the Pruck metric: 0.94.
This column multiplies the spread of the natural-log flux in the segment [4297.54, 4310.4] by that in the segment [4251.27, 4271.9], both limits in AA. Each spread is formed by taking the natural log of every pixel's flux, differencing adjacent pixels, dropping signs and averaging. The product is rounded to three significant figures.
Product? 0.0285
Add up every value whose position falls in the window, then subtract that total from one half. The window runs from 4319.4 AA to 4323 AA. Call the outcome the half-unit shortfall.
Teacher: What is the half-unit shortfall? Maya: -42.8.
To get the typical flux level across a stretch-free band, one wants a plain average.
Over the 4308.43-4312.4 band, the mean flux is 8.2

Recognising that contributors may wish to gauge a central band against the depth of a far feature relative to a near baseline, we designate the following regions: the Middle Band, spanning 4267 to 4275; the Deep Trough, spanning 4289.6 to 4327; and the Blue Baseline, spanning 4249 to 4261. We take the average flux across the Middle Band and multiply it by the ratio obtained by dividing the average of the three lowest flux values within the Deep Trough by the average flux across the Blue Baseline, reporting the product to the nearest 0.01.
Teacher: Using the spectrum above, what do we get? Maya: 6.81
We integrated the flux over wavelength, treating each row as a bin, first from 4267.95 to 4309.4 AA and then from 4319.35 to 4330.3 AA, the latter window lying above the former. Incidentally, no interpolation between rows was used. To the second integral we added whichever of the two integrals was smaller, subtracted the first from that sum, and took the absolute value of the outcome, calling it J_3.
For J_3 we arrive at 173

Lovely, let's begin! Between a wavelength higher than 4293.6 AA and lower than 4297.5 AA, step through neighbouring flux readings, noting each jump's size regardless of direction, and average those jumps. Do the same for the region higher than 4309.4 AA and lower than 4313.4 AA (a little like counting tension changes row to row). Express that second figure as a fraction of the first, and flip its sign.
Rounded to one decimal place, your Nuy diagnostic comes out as -0.7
